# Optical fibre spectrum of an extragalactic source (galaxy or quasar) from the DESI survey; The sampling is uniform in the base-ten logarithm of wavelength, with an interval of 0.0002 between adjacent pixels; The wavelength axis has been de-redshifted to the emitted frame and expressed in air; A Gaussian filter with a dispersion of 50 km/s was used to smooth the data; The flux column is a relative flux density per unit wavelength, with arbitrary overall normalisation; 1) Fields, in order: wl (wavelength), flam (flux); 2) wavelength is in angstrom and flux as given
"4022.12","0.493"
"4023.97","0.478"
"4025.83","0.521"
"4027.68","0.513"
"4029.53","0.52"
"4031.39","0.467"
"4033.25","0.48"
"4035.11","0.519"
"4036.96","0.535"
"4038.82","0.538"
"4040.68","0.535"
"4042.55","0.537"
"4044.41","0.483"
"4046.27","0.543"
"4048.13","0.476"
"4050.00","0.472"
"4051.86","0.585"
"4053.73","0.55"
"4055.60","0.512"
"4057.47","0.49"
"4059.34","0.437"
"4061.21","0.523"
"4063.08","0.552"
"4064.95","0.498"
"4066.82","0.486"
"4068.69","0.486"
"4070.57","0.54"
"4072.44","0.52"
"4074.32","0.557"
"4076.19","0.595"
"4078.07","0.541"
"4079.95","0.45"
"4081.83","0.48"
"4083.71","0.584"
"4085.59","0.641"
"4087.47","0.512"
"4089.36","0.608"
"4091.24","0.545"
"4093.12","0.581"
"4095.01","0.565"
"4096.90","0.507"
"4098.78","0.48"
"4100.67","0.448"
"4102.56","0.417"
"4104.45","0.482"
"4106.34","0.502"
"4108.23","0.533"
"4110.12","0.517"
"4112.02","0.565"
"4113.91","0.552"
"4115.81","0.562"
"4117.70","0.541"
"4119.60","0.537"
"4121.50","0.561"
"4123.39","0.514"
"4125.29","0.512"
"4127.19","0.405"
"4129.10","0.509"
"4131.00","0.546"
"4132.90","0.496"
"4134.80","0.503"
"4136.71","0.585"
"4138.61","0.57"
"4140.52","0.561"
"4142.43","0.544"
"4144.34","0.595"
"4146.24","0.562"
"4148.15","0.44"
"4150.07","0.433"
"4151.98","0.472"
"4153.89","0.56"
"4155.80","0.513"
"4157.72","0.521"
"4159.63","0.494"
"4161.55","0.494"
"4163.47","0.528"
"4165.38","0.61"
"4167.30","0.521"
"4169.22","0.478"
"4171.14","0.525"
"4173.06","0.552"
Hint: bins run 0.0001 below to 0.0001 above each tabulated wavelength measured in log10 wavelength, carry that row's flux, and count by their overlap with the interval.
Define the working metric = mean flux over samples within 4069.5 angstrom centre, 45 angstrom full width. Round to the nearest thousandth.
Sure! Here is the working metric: 0.527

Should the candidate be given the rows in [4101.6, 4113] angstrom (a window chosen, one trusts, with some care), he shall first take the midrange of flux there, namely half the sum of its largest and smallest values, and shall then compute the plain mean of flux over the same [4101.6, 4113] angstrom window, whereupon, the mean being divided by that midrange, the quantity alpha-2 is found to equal 1.02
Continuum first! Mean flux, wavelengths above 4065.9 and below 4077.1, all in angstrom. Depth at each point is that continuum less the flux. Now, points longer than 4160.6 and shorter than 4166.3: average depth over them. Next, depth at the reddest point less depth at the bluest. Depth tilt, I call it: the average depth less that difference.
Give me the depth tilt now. 0.103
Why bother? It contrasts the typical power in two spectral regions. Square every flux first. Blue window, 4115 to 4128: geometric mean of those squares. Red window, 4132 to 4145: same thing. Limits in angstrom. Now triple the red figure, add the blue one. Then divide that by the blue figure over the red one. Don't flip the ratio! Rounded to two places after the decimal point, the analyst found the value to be 1.33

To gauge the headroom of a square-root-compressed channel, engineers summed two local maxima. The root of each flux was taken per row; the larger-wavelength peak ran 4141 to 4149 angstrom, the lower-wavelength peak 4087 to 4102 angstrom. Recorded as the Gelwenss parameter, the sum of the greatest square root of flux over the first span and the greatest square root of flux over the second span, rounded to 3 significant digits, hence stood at 1.55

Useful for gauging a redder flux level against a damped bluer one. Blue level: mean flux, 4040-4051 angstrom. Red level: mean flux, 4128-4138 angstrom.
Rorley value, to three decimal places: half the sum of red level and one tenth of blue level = 0.289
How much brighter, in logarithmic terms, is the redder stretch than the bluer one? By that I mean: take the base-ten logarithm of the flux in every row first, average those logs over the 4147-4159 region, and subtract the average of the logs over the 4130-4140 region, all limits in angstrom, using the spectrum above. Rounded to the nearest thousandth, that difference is -0.043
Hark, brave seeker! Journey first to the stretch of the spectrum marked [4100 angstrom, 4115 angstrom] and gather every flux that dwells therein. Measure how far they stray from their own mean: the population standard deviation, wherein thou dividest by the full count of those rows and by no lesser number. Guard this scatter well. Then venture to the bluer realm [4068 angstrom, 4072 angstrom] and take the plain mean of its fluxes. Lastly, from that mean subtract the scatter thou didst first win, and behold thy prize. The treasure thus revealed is 0.47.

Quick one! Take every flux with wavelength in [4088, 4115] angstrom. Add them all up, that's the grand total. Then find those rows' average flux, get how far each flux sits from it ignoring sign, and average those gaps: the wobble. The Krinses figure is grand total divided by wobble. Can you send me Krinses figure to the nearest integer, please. 172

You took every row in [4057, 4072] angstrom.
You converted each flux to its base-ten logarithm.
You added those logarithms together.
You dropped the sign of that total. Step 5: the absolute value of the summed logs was 2.41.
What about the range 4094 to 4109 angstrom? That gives 2.48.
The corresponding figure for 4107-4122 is 2.10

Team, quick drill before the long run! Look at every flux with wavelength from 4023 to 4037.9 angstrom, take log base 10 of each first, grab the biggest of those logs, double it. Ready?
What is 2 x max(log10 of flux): -0.54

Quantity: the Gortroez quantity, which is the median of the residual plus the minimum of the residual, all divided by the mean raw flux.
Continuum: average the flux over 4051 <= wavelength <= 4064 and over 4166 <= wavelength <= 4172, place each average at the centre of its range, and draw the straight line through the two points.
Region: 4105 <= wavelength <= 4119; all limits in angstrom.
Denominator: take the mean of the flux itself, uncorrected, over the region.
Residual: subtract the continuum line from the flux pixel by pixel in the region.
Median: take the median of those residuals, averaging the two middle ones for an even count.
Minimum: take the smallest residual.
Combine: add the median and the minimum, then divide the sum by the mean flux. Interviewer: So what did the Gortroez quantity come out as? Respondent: 0.02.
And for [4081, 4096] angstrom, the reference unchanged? 0.03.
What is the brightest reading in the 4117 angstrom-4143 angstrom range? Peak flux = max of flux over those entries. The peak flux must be 0.585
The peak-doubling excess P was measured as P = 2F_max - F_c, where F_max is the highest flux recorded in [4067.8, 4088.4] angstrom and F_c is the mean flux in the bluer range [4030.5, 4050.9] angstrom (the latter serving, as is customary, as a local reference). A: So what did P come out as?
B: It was 0.77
